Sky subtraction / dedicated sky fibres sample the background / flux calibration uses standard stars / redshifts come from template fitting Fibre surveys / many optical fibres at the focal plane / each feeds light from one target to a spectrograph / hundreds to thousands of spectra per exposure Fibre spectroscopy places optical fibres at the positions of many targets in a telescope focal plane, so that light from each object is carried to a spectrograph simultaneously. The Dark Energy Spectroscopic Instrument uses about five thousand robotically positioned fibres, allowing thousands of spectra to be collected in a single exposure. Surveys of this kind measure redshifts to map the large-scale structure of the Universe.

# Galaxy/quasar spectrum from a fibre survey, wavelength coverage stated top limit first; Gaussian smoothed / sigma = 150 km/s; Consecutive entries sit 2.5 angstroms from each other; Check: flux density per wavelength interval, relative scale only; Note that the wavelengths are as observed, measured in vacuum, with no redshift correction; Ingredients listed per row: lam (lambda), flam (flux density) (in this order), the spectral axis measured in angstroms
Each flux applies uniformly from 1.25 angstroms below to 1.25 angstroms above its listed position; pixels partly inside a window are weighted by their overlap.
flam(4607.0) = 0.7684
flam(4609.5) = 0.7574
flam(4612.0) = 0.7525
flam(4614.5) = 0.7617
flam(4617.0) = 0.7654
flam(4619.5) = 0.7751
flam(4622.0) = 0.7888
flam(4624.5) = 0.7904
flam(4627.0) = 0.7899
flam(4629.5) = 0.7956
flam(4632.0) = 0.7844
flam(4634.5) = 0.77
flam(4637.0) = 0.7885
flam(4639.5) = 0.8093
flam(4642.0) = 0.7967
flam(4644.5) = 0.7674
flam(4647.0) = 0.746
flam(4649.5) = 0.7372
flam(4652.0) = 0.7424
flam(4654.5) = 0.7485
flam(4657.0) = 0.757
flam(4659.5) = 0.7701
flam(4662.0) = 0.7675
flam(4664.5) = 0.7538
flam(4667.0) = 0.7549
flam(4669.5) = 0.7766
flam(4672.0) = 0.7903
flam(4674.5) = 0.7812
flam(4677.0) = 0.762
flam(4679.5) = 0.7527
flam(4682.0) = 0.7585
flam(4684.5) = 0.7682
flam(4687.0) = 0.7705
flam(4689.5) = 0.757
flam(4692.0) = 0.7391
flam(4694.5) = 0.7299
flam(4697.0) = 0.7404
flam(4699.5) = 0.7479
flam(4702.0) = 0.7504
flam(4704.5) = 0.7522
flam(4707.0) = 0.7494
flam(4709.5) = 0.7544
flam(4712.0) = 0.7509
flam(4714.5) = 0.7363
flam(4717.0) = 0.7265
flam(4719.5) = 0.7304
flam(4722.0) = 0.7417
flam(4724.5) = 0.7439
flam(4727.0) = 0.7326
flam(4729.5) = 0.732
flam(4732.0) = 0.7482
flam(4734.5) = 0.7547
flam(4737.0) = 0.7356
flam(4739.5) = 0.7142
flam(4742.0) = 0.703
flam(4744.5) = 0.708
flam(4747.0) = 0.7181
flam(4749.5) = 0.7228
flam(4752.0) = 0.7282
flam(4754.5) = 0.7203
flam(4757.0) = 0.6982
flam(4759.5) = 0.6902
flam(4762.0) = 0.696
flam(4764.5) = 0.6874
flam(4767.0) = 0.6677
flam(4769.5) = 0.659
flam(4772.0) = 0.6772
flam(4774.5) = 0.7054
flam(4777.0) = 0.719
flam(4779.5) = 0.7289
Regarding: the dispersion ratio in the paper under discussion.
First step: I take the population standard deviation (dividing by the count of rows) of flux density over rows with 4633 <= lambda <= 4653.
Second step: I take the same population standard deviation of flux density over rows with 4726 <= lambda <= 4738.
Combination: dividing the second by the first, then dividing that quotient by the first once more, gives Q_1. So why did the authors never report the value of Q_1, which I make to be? 15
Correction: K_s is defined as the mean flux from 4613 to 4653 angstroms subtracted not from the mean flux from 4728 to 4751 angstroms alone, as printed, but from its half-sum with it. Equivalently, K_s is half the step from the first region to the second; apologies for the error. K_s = -0.025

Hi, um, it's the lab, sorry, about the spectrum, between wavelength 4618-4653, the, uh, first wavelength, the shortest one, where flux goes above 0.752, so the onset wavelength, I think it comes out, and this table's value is 4619.5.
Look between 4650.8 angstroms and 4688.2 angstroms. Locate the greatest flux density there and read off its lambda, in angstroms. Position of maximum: 4672.0 angstroms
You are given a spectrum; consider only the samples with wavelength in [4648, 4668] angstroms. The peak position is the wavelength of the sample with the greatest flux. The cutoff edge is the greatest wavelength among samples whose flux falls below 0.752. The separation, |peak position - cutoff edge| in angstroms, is 5.0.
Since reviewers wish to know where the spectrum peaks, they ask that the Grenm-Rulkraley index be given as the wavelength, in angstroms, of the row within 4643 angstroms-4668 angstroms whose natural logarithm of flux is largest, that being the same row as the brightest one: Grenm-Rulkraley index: 4659.5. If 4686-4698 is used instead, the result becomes 4687.0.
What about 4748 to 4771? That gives 4752.0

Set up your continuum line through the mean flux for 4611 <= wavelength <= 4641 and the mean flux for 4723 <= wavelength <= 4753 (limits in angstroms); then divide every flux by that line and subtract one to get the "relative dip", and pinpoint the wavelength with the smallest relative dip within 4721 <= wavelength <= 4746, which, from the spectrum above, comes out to 4742.0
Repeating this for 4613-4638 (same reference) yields 4614.5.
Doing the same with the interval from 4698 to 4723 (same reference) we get 4717.0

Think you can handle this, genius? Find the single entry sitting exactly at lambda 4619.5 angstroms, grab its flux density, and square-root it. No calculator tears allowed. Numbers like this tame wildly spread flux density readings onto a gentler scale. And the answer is 0.880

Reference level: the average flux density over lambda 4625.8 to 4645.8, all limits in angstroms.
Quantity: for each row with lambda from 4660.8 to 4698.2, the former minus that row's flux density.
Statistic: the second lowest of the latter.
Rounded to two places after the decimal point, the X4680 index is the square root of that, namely 0.08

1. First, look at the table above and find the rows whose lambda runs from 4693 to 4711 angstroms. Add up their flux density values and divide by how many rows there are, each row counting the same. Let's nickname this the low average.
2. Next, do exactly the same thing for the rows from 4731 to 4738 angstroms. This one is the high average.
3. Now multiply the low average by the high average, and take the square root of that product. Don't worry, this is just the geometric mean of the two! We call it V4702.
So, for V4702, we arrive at 0.746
